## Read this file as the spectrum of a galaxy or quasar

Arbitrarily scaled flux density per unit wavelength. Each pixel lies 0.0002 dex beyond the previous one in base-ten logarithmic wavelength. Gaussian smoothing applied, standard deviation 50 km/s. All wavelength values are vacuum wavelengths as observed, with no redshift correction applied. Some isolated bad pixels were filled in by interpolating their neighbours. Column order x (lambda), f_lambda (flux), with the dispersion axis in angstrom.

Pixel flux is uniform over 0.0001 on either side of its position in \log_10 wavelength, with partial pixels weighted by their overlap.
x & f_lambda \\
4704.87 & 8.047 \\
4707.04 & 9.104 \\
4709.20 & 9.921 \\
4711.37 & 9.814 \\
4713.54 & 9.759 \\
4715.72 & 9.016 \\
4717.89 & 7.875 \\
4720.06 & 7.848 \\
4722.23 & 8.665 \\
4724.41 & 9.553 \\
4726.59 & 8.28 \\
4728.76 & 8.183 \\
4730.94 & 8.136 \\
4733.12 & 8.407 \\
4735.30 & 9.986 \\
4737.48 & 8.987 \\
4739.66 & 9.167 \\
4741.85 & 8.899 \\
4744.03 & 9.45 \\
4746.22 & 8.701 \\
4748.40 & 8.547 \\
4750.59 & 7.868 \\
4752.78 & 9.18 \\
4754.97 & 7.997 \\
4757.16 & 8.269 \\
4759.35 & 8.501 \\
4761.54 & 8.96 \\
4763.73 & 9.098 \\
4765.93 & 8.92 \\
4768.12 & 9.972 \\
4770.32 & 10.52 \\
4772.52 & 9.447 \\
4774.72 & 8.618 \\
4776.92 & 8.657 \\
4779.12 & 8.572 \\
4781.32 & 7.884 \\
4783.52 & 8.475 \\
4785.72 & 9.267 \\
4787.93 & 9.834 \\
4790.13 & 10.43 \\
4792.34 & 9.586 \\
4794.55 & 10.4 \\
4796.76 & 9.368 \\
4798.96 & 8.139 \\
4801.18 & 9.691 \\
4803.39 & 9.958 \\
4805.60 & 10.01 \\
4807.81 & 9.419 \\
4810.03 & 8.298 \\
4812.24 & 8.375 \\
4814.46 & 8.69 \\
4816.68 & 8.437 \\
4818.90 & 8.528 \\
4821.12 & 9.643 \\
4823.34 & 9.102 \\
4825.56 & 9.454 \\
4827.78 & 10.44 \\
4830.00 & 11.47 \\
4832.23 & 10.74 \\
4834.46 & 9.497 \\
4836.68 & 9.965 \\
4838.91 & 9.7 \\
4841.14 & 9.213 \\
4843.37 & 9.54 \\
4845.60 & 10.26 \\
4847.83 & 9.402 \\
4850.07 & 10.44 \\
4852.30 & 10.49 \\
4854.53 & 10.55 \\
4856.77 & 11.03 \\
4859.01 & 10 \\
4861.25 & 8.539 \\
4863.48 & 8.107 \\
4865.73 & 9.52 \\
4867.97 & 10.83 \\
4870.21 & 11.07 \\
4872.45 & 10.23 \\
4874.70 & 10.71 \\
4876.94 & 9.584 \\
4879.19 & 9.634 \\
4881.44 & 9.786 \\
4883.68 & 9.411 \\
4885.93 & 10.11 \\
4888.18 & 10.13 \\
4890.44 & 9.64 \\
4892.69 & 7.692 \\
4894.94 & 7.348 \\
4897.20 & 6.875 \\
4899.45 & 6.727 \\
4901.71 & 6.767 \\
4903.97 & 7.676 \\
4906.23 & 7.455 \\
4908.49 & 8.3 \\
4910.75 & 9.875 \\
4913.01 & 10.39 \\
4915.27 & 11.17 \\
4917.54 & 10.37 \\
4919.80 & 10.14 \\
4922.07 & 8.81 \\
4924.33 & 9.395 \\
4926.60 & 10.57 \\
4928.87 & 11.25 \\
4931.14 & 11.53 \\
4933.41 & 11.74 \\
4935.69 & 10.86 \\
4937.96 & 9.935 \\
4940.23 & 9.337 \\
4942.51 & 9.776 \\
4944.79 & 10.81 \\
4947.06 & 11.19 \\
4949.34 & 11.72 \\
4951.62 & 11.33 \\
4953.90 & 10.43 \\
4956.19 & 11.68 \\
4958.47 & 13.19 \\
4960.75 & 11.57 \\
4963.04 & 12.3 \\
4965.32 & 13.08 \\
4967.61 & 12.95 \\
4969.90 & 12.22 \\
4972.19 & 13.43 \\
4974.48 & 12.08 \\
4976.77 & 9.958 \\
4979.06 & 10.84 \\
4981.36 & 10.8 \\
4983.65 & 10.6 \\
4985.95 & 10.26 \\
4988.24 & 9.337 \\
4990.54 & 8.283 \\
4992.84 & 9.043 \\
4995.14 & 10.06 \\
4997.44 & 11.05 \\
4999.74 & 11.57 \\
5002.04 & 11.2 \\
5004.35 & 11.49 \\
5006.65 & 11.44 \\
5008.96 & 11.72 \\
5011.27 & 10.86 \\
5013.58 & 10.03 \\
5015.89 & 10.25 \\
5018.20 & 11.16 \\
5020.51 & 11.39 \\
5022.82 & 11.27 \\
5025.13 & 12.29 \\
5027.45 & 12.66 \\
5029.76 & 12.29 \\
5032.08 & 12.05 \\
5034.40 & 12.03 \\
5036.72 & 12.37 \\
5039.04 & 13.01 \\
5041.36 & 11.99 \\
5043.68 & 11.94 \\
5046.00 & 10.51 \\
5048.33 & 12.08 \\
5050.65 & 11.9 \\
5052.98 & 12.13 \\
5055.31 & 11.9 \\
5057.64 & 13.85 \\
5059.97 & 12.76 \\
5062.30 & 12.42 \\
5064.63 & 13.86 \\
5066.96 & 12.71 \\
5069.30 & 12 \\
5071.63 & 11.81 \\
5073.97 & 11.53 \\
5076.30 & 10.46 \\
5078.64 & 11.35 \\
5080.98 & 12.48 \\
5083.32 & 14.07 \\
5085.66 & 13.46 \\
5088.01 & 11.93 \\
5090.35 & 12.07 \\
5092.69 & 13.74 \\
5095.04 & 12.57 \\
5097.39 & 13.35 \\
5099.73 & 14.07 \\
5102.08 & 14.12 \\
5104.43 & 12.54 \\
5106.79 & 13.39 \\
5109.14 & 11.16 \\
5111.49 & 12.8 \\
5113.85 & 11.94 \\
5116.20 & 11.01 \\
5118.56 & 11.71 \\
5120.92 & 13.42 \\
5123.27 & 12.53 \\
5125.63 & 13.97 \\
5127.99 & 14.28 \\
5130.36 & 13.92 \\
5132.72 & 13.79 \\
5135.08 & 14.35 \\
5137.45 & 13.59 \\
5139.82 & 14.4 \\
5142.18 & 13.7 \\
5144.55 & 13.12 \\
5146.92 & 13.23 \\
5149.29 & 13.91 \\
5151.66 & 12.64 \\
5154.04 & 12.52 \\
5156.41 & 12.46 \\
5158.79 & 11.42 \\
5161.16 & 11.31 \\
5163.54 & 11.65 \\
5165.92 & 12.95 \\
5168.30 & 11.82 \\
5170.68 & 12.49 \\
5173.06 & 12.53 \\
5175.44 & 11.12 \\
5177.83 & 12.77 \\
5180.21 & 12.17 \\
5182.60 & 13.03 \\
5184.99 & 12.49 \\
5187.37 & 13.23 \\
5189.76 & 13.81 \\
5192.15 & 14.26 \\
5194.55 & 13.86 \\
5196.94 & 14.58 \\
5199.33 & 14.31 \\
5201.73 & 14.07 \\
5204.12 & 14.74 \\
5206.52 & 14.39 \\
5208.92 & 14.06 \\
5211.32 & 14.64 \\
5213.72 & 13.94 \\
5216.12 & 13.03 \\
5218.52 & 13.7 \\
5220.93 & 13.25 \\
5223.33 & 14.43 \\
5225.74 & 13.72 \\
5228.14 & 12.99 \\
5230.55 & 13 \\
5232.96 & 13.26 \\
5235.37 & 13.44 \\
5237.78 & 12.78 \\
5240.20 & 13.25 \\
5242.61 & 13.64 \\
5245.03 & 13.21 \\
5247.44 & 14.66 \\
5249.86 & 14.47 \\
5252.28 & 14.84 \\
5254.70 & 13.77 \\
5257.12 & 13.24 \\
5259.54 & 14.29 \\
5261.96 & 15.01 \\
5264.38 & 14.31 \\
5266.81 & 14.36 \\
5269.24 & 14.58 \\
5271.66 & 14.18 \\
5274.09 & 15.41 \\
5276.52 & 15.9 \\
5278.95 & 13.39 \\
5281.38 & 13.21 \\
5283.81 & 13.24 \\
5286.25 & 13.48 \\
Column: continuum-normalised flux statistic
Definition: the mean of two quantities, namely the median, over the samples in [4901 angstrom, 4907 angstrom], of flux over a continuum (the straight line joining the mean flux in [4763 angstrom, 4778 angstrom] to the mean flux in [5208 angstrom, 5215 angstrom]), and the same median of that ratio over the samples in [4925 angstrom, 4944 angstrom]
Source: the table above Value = 0.83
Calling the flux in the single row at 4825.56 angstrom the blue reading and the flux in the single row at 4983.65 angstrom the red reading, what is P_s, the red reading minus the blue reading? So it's 1.1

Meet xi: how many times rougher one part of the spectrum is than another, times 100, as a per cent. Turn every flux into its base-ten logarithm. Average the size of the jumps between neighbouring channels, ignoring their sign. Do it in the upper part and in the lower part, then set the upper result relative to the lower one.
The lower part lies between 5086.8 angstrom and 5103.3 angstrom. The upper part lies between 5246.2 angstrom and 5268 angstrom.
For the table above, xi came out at 71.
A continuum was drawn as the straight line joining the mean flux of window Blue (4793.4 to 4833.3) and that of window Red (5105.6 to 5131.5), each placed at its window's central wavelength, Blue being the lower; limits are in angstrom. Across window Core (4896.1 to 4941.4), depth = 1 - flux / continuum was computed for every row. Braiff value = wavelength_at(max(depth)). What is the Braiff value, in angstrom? 4899.45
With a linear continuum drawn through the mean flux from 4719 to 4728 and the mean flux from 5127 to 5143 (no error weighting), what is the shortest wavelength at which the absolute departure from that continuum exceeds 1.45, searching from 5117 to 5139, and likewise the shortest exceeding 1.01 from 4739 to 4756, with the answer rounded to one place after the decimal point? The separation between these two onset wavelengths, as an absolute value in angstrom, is 368.0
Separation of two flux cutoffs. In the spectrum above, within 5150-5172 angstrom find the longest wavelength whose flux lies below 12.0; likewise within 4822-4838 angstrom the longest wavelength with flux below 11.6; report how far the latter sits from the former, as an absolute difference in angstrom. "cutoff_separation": 331.6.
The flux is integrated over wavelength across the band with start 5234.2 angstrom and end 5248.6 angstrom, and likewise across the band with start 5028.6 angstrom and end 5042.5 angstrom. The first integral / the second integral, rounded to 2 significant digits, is 1.1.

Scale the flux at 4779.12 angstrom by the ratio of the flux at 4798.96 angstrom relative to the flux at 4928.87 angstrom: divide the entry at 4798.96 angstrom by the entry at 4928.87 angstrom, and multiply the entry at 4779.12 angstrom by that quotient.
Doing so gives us 6.2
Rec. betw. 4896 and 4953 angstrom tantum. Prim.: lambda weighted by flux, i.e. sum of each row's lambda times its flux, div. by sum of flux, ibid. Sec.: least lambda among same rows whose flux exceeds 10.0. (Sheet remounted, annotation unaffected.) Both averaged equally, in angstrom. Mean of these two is 4919.7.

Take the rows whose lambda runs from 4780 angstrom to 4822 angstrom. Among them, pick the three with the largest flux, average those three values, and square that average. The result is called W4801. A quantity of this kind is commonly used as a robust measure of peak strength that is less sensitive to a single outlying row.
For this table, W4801 106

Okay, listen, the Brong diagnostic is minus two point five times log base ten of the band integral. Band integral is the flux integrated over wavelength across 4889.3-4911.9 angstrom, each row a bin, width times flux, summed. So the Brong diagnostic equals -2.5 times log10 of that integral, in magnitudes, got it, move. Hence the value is -5.6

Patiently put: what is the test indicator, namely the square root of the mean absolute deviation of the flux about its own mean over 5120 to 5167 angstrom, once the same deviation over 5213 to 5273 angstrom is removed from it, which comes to 0.46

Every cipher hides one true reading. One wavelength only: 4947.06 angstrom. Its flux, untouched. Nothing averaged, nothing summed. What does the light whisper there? 11.19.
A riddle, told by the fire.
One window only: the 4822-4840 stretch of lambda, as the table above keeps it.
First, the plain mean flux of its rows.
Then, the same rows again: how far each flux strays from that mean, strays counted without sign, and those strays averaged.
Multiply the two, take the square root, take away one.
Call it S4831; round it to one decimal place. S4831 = 1.5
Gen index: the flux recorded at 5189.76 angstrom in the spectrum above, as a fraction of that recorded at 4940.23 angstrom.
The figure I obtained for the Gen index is 1.48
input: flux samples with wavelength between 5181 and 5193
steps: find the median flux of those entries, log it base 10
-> 1.12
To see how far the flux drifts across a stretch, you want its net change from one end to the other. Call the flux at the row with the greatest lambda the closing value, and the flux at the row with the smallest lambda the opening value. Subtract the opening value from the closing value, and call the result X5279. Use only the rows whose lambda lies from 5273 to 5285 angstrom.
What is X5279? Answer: -2.2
